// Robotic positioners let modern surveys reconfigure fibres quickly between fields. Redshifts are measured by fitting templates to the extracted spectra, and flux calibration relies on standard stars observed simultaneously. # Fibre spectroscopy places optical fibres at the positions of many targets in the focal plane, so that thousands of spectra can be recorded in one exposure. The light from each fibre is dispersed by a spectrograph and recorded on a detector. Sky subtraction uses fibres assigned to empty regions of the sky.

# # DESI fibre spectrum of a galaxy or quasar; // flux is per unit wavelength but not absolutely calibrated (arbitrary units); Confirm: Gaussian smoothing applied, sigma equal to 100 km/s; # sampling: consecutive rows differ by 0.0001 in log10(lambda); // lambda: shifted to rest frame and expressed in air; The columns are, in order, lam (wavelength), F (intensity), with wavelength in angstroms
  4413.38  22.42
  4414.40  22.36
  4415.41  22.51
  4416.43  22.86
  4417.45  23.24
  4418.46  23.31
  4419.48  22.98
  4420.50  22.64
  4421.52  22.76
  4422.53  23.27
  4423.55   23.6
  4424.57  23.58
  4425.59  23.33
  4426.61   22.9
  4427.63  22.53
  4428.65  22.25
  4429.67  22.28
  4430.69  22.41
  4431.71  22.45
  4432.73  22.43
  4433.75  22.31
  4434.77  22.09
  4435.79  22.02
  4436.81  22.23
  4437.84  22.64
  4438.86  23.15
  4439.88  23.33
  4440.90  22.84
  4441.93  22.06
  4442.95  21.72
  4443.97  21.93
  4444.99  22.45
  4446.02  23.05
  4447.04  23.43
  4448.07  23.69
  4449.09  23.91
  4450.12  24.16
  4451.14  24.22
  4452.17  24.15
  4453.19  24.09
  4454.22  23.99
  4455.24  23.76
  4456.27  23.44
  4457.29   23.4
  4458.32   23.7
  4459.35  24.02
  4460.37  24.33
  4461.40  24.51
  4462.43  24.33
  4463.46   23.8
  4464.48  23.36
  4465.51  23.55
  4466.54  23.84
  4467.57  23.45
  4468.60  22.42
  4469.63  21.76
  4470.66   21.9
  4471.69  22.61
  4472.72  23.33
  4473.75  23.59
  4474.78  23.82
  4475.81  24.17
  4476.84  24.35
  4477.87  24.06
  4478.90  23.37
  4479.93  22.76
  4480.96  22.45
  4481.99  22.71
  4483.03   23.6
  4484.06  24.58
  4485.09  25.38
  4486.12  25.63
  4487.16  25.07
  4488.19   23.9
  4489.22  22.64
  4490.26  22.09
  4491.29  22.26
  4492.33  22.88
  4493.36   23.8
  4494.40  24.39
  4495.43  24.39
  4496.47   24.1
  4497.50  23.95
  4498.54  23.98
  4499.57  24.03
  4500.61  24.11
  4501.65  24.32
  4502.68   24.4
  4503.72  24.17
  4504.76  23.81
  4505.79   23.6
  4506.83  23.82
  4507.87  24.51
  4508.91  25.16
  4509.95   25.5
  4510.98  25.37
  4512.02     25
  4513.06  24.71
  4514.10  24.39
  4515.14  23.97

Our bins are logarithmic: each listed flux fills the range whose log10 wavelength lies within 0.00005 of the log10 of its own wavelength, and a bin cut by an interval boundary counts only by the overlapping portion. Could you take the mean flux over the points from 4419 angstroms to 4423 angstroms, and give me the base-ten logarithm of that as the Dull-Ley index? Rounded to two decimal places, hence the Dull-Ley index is 1.36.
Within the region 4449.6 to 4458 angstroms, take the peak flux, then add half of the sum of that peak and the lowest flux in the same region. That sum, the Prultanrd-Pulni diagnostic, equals 48.0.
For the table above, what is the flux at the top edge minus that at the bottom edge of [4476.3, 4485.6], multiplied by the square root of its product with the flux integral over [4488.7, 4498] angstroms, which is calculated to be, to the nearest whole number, 15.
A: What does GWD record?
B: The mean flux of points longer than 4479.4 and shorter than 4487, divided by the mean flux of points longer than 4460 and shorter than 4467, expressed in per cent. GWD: 100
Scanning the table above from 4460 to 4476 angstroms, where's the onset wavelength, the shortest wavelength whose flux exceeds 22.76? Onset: 4460.37 angstroms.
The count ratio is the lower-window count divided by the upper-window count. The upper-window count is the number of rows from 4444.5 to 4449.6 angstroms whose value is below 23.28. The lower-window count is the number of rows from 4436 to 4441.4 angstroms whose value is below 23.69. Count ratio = 2.5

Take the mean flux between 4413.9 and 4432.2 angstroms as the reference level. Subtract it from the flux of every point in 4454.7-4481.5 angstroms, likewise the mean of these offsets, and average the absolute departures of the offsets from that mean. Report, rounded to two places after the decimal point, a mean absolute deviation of 0.56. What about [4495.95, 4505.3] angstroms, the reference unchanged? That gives 0.14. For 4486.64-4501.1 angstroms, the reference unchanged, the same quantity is 0.70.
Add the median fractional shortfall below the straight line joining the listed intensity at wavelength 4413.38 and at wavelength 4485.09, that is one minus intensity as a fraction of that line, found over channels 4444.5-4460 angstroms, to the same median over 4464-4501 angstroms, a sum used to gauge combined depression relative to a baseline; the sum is 0.080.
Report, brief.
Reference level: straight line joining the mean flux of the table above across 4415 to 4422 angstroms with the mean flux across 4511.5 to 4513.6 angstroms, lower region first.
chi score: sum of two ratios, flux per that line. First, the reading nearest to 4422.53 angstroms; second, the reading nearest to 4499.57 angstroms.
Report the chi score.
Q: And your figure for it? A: 1.99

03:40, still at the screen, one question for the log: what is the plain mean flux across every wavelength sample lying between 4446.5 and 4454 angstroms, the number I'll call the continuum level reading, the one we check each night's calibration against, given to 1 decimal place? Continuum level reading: 23.9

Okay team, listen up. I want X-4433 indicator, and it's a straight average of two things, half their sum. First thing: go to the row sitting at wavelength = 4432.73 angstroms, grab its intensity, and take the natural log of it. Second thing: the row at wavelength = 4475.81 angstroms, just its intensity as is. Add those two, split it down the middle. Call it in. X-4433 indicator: 13.6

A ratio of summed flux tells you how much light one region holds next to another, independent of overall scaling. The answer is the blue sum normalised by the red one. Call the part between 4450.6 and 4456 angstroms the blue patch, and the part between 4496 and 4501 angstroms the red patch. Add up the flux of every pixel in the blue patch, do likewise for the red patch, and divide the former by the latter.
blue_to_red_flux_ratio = 1.00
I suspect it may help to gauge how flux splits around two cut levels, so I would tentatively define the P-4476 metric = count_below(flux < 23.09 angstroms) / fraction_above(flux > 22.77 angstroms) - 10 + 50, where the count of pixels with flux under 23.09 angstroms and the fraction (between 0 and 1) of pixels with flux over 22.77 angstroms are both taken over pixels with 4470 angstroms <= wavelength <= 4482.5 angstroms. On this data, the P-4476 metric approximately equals 49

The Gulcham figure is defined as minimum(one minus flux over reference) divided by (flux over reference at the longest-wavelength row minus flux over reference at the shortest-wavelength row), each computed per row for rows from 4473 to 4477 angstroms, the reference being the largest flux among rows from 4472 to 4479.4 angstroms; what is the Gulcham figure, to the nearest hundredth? 0.00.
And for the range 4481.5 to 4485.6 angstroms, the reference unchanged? -0.39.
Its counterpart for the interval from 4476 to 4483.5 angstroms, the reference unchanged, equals 0.00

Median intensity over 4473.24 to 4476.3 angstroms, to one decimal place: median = 23.8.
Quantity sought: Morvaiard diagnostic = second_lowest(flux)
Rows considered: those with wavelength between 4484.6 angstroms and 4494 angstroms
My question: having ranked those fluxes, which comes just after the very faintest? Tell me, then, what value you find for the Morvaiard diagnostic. 22.26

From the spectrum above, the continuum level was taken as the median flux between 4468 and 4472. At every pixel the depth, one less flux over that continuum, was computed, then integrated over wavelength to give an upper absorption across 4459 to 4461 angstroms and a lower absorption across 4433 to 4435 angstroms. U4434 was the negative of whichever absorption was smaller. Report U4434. 0.2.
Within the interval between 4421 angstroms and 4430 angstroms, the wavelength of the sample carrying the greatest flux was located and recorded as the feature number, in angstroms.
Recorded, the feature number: 4423.55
